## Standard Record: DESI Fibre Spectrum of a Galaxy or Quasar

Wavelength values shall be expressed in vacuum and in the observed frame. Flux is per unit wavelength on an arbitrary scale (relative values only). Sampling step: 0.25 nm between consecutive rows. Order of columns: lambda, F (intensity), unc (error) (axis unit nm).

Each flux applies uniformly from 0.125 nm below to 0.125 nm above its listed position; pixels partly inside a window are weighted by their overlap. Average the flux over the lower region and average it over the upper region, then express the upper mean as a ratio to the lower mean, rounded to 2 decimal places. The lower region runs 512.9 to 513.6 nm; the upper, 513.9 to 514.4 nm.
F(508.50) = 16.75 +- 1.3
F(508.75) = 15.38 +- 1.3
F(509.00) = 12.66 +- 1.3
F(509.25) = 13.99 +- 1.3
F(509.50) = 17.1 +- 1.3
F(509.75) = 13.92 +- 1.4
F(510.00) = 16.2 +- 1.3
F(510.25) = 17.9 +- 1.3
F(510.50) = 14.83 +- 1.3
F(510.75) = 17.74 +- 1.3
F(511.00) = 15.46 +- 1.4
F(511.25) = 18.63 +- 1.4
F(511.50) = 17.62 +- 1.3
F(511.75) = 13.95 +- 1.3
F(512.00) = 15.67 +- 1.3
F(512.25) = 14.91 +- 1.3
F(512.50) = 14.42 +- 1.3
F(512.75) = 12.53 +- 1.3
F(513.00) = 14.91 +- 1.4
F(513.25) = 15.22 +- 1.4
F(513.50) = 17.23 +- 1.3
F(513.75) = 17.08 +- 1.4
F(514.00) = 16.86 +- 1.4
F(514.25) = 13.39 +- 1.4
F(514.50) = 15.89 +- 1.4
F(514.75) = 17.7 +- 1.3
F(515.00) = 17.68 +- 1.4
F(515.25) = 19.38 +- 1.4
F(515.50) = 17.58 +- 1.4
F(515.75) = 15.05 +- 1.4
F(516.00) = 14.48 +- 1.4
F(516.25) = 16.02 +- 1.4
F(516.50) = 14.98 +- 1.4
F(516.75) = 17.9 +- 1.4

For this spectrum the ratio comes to 0.96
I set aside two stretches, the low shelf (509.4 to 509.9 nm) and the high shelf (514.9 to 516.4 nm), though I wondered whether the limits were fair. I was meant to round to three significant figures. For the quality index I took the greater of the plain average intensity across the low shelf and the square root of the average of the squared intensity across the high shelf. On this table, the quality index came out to 16.8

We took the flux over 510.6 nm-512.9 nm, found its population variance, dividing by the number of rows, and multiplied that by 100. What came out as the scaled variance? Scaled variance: 354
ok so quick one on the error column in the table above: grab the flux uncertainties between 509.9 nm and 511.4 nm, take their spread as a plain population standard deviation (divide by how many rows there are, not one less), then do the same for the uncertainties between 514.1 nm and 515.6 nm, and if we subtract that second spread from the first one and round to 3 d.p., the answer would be 0.010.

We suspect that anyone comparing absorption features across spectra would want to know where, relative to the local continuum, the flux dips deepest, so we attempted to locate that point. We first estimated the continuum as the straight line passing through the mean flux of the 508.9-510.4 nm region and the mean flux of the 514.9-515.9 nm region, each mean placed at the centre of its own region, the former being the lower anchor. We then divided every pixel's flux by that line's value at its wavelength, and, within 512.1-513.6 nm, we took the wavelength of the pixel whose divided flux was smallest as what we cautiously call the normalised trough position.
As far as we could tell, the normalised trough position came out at 512.75 nm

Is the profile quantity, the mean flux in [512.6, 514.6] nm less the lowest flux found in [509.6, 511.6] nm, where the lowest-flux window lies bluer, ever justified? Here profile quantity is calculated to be 1.5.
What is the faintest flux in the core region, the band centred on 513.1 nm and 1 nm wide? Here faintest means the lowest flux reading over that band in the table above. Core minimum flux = 12.53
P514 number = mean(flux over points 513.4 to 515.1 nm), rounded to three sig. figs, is 16.5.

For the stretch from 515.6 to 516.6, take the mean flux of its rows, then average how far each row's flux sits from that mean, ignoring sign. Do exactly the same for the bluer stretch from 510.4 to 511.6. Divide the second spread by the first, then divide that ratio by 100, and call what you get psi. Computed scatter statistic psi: 0.0308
